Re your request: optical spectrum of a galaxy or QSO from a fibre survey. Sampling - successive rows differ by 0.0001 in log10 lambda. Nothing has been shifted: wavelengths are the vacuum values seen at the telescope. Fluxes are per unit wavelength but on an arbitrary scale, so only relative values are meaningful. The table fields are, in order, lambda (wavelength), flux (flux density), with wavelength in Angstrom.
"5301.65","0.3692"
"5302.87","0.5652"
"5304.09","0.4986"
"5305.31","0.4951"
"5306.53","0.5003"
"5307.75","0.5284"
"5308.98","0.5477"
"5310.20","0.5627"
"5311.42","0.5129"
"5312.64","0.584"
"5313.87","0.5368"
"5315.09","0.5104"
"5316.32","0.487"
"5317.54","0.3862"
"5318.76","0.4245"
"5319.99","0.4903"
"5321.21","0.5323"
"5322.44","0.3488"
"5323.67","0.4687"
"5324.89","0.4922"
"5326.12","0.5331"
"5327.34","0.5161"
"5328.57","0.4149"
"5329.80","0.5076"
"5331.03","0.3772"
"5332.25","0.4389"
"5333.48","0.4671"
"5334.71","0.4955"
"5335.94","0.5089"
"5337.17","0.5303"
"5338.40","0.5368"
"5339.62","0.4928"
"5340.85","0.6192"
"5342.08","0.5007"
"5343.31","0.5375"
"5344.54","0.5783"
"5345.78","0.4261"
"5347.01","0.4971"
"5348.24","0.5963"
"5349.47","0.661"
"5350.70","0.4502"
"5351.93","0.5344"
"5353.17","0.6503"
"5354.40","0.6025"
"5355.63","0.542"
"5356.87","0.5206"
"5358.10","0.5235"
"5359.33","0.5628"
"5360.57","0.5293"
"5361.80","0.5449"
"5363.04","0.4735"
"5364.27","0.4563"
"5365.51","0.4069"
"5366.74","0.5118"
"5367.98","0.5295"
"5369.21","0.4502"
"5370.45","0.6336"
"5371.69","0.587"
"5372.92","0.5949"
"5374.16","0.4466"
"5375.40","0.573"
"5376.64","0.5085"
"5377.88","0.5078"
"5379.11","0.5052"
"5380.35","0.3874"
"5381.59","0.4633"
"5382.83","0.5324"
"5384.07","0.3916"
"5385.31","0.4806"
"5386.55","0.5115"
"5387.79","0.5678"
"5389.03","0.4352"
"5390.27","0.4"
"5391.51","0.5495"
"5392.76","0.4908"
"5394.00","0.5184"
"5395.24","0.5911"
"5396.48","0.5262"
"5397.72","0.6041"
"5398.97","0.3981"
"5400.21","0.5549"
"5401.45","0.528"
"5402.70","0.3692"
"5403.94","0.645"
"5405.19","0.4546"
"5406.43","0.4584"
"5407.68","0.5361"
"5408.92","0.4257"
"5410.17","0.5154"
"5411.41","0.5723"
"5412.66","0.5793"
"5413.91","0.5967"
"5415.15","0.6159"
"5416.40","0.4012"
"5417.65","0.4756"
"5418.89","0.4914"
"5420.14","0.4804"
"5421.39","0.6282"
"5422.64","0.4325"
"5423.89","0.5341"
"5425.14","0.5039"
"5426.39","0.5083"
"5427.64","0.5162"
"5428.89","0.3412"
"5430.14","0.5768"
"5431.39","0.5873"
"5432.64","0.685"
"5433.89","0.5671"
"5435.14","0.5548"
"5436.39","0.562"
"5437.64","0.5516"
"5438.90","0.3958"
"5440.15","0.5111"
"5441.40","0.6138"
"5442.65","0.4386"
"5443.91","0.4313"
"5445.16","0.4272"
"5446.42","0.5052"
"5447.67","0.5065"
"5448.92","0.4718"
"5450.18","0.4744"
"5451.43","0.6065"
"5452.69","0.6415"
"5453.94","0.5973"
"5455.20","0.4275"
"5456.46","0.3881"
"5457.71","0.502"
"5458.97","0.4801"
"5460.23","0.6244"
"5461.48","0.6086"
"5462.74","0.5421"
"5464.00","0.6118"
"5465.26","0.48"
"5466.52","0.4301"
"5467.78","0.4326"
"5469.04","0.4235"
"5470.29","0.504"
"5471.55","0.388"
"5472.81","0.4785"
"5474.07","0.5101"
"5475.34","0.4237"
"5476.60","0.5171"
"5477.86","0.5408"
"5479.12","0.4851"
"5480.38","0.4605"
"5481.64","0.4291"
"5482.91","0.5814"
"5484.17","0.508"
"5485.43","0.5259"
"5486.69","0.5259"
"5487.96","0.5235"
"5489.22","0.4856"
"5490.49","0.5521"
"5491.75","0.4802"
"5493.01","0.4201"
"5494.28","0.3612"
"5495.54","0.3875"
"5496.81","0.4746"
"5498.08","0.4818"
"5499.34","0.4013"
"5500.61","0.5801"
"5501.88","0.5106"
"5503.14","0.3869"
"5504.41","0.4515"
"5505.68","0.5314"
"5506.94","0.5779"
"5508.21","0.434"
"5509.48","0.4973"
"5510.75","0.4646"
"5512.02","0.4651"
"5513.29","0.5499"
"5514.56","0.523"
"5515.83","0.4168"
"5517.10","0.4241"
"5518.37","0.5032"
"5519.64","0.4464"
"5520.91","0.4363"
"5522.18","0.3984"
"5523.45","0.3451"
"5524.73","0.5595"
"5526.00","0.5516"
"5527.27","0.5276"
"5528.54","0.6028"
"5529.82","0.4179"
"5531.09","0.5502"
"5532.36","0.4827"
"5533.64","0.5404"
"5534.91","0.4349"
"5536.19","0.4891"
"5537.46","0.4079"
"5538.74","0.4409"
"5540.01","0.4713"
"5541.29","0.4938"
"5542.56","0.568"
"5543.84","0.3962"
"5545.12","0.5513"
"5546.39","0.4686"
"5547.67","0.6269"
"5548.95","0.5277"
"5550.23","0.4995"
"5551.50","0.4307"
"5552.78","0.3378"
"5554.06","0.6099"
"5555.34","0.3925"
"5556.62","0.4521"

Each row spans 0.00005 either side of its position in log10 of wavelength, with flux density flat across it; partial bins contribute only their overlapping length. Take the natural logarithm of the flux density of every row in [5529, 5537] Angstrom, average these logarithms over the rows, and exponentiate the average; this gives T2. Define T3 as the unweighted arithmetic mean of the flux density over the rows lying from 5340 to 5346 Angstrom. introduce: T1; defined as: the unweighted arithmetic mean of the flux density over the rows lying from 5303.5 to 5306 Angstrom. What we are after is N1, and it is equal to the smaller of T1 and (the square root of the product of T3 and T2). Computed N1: 0.497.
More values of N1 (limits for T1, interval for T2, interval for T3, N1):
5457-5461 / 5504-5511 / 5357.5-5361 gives 0.514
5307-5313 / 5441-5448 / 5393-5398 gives 0.520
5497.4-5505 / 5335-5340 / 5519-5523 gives 0.469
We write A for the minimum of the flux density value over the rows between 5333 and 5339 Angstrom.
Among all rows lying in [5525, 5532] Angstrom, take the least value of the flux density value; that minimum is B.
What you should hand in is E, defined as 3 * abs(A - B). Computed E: 0.148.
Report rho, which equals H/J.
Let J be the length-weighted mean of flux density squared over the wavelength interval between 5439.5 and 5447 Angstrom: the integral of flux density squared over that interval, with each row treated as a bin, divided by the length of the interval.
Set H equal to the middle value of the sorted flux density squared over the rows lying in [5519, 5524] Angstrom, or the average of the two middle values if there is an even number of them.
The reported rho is 0.72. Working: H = 0.17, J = 0.24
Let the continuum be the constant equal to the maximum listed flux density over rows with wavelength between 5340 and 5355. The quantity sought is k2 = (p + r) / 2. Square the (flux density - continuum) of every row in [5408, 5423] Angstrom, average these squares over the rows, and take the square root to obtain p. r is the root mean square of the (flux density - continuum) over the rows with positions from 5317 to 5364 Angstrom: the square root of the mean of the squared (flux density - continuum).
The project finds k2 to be 0.165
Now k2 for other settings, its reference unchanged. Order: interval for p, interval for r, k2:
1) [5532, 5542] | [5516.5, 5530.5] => 0.198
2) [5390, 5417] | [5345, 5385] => 0.162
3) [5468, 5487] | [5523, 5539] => 0.184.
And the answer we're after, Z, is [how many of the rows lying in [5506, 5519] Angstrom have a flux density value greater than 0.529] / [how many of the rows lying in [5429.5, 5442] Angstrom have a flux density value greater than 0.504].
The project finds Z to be 0.22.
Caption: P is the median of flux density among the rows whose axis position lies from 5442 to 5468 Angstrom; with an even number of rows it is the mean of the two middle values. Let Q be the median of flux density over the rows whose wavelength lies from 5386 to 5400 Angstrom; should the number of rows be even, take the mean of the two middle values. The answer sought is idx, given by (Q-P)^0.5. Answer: 0.20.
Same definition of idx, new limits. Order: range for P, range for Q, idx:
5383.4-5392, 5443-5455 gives 0.16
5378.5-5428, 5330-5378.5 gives 0.12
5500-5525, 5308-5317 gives 0.27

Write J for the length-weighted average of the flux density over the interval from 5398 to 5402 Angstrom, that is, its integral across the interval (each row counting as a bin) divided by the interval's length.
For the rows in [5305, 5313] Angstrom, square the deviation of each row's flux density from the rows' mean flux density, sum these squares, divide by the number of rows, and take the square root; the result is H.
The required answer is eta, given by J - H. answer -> 0.47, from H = 0.03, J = 0.50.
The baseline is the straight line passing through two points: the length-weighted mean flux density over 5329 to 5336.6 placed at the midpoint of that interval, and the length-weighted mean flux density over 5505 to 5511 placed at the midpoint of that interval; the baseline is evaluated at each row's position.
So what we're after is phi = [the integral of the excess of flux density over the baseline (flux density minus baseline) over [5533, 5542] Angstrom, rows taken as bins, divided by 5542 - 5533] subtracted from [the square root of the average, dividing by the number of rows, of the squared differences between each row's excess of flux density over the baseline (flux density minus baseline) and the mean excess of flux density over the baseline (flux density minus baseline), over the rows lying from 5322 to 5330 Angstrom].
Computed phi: 0.10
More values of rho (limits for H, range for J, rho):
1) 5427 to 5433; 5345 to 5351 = 1.15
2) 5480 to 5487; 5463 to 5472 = 1.18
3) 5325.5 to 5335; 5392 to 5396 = 0.81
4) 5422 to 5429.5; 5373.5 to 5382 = 1.07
